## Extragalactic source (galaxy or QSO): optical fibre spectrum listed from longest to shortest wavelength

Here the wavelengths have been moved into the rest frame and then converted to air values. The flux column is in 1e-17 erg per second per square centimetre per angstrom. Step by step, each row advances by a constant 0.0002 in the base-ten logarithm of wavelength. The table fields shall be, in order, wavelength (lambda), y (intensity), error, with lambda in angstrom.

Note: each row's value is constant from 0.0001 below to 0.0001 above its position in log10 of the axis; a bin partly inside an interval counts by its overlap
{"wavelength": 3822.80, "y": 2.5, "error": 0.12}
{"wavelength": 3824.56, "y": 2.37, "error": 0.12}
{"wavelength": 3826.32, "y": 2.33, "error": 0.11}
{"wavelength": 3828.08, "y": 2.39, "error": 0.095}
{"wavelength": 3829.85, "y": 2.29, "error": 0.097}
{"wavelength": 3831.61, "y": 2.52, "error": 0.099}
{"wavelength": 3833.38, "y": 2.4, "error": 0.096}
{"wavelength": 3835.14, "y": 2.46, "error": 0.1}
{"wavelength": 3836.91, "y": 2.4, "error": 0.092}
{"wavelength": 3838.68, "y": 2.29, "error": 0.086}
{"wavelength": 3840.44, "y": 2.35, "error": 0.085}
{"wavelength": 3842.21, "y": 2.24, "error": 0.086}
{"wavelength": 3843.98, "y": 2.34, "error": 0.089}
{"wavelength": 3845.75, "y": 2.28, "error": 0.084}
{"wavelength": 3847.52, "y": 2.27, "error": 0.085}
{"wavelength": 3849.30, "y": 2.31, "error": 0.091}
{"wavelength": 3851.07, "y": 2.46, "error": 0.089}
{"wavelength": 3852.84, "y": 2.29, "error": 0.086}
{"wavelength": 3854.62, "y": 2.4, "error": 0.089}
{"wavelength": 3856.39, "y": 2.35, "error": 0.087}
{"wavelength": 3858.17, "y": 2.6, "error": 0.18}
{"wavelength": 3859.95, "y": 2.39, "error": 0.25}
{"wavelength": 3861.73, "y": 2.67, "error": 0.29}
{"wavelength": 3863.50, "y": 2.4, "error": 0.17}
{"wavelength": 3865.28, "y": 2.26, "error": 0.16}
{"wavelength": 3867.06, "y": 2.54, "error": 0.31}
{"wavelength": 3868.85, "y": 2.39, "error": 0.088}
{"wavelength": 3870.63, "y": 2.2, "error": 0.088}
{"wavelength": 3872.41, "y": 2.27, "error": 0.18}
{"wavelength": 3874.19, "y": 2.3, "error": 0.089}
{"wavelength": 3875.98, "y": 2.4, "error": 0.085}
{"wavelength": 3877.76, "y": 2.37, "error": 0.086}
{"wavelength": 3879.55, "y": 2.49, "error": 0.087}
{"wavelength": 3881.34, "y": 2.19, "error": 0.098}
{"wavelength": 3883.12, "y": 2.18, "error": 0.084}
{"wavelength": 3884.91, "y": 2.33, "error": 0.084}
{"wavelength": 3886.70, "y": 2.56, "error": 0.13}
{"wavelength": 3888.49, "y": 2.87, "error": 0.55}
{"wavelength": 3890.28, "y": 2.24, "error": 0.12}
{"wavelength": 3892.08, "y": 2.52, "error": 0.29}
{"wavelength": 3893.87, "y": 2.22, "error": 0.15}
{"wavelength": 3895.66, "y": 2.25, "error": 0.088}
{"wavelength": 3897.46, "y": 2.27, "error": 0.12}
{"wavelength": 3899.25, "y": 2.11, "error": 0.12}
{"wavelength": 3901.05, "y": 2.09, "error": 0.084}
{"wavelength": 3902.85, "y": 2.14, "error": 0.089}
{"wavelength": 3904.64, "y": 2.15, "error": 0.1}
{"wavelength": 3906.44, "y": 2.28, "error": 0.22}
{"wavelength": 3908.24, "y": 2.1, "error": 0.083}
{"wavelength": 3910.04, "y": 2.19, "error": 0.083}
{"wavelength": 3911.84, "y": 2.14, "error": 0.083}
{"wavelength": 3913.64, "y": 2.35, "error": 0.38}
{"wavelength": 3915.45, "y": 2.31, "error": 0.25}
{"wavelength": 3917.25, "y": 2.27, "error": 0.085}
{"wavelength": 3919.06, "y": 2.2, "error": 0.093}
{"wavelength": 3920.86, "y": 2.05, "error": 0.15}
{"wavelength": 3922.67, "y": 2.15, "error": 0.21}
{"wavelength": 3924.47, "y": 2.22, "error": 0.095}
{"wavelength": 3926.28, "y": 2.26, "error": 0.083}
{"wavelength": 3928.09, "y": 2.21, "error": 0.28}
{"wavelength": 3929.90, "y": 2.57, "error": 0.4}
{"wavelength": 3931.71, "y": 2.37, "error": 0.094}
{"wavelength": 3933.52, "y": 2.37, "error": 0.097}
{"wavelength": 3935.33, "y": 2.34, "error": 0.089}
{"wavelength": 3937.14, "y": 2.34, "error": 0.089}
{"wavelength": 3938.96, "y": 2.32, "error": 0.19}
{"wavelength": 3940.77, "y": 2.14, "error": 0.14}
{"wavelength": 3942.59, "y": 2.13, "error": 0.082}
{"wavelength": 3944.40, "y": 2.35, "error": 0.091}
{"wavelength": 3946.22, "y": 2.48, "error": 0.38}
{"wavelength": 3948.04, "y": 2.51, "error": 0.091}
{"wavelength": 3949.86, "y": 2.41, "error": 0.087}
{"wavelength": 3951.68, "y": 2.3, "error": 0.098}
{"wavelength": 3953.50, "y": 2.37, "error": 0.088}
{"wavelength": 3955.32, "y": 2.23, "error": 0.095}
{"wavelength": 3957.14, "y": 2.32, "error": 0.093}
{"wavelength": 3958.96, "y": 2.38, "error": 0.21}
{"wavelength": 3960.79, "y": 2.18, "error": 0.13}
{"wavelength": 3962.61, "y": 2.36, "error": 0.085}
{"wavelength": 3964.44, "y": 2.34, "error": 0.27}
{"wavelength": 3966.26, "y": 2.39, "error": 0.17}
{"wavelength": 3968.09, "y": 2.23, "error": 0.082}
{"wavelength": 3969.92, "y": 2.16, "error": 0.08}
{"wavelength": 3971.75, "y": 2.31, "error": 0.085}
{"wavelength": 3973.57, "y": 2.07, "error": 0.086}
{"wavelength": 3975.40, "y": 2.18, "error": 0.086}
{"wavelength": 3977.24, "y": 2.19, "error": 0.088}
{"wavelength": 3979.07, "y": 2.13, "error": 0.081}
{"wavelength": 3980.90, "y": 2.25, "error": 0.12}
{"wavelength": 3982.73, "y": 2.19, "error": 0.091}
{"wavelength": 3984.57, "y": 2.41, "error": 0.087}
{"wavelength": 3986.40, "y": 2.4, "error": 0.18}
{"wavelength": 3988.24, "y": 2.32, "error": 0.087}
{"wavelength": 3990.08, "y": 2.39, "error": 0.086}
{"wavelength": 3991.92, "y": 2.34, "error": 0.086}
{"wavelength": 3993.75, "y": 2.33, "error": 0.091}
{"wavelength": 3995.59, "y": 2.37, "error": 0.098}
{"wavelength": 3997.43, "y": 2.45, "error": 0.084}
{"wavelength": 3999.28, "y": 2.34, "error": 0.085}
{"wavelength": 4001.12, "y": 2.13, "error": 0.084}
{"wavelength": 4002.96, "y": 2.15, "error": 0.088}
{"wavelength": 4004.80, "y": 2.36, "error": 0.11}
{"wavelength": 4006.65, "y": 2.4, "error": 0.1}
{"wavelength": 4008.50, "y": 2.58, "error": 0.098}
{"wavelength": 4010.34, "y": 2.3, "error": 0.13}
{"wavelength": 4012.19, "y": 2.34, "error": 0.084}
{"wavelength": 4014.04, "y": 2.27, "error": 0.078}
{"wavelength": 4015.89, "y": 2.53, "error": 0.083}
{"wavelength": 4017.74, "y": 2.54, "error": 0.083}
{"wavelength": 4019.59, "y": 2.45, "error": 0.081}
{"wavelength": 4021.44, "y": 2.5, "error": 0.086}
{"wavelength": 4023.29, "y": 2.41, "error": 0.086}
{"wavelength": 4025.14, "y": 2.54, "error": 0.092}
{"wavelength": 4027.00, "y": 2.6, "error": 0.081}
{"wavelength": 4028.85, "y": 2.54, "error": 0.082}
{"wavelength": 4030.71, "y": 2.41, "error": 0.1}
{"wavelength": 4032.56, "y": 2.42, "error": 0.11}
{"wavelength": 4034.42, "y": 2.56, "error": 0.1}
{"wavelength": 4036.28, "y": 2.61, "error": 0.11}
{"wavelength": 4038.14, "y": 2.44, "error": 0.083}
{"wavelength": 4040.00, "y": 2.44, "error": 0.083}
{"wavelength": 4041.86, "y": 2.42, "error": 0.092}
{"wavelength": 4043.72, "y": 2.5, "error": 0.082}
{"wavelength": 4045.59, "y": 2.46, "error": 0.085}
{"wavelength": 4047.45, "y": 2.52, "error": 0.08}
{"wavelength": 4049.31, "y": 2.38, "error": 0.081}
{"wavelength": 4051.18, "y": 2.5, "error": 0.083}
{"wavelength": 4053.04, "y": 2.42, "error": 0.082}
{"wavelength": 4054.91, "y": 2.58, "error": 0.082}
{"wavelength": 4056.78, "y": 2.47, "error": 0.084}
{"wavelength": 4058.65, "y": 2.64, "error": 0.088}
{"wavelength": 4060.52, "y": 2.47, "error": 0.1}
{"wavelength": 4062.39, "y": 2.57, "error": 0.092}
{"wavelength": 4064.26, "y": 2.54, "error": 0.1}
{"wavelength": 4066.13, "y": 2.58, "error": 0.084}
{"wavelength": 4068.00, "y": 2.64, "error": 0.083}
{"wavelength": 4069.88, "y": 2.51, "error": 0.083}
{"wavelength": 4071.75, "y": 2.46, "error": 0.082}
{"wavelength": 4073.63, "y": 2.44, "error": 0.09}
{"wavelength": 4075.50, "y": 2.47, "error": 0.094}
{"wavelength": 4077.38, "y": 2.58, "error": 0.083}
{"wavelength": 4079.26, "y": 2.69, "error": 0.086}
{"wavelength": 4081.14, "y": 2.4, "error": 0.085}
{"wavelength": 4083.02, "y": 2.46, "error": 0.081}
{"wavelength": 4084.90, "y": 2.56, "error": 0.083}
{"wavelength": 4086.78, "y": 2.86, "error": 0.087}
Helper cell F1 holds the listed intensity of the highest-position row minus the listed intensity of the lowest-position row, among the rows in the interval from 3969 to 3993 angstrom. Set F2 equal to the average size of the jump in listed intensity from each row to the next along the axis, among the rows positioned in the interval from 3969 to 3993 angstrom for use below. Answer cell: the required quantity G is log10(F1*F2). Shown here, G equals -1.75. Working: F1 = 0.18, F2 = 0.10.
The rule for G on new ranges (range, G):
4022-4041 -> -2.60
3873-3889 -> -1.05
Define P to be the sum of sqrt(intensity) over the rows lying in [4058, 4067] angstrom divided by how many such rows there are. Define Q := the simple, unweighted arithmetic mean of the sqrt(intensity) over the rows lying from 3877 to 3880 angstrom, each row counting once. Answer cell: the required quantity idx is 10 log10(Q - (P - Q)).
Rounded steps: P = 1.60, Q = 1.56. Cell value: 1.81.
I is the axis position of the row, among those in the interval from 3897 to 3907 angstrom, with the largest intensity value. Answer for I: 3906.44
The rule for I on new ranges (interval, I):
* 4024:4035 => 4027.00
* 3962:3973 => 3966.26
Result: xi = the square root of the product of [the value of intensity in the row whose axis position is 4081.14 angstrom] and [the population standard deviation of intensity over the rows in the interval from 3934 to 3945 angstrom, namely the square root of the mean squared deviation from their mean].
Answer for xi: 0.48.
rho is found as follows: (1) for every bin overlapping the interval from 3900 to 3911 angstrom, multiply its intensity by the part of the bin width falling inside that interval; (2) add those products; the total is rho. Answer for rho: 23.7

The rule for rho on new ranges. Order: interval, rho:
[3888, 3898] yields 23.8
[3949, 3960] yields 25.7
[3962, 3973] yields 25.2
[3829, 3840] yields 26.3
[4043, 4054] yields 27.1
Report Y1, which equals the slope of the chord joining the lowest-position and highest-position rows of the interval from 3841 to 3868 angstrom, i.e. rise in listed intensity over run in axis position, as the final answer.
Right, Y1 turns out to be 0.012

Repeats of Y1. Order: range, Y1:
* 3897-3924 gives -0.005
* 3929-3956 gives -0.013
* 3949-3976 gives -0.009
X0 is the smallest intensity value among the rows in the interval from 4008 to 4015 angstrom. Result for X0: 2.27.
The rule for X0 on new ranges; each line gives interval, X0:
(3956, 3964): 2.18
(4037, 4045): 2.42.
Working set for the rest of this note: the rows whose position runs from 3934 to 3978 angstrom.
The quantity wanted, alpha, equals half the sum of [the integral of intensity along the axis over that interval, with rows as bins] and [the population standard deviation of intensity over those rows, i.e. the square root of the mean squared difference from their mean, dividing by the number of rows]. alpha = 51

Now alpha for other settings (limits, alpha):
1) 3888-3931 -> 48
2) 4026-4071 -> 56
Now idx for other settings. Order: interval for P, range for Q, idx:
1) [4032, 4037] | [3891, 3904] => 1.44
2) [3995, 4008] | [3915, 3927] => 1.62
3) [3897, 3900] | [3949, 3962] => 1.94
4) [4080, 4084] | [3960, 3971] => 1.64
